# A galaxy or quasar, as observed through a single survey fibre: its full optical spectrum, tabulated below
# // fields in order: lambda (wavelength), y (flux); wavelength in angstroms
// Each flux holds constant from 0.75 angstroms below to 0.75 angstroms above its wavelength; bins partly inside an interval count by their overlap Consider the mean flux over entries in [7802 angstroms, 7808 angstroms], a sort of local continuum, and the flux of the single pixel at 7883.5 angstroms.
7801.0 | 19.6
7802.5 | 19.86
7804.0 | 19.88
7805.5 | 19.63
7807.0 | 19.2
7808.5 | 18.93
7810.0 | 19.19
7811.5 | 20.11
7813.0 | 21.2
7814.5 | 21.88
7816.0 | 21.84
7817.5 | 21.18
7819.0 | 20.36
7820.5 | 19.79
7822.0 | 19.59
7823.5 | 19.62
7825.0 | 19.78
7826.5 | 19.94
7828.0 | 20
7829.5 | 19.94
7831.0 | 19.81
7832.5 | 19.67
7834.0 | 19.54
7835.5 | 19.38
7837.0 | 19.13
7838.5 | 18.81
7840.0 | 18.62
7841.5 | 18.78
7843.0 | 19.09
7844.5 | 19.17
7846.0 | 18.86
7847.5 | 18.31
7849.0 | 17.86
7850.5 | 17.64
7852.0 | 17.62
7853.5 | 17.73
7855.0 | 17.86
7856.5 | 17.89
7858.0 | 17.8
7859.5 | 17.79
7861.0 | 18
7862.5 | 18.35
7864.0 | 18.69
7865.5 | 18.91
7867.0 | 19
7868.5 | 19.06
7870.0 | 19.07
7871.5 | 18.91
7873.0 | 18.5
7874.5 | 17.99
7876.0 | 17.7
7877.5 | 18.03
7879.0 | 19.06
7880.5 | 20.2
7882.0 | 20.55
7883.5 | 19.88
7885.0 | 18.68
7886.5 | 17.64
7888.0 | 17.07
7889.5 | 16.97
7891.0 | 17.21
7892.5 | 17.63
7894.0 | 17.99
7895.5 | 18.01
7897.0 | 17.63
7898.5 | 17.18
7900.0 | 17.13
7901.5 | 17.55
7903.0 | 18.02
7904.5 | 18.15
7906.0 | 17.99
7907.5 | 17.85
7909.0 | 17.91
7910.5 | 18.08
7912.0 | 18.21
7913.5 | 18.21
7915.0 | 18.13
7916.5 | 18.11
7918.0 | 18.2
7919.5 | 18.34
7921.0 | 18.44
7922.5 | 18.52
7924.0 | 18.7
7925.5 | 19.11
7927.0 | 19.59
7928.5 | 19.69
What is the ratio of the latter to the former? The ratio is 1.01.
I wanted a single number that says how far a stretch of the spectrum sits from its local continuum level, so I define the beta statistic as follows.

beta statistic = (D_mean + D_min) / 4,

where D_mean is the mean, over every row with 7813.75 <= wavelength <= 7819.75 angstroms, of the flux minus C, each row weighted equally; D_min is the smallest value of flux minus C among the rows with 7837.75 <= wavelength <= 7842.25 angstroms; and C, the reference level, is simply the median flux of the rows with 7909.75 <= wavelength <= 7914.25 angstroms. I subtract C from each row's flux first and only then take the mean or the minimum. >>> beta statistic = 0.88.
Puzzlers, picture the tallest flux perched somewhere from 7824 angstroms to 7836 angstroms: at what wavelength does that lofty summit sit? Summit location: 7828.0 angstroms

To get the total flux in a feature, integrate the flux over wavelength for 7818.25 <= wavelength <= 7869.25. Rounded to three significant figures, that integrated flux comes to 964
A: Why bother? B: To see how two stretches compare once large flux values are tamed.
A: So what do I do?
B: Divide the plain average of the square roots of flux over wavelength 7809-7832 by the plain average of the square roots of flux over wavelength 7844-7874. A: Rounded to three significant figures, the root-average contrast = 1.05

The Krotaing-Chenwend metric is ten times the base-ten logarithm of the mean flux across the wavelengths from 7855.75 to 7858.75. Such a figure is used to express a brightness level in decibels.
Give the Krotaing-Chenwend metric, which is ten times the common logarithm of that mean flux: 12.5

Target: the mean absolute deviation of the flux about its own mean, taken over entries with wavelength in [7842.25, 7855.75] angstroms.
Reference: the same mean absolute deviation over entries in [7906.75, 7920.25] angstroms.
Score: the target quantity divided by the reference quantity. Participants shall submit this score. 4.8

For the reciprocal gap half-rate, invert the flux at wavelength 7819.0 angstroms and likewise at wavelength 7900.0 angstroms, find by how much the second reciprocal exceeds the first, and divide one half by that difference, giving 54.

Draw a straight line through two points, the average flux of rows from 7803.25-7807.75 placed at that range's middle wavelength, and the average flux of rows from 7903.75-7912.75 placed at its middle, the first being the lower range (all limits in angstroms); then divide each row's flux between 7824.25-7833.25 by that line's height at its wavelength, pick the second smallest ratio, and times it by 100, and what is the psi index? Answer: 103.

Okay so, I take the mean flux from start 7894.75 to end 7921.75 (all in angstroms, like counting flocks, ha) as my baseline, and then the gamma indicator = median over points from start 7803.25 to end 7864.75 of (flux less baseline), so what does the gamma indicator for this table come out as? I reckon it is 1.2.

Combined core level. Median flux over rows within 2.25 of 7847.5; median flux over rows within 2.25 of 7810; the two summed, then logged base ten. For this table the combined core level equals 1.57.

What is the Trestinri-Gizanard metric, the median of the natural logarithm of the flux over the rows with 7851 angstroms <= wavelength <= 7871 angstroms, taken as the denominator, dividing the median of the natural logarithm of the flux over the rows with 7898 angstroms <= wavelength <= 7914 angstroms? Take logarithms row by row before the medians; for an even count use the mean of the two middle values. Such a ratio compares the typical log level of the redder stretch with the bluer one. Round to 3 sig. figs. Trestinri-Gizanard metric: 1.00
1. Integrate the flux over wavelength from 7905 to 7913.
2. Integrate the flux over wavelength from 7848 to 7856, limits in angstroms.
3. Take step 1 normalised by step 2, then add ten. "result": 11.0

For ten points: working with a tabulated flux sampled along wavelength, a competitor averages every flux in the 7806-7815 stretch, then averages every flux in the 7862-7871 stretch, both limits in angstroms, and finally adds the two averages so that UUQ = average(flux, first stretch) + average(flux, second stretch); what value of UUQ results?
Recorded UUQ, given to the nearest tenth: 38.9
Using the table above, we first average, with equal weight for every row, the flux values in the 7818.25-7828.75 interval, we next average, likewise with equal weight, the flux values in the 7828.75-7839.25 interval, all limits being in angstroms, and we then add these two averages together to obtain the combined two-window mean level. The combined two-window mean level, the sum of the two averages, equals 39.3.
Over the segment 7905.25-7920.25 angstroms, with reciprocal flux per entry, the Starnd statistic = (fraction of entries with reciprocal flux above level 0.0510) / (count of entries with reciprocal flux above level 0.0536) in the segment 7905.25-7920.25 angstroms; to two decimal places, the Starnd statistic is 0.10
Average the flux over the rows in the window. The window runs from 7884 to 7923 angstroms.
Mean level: 17.9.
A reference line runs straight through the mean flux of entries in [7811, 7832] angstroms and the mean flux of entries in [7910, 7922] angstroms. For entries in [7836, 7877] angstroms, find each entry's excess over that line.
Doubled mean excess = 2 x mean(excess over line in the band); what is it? -2.3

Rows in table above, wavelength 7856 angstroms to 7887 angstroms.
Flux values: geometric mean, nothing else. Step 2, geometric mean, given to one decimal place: 18.6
